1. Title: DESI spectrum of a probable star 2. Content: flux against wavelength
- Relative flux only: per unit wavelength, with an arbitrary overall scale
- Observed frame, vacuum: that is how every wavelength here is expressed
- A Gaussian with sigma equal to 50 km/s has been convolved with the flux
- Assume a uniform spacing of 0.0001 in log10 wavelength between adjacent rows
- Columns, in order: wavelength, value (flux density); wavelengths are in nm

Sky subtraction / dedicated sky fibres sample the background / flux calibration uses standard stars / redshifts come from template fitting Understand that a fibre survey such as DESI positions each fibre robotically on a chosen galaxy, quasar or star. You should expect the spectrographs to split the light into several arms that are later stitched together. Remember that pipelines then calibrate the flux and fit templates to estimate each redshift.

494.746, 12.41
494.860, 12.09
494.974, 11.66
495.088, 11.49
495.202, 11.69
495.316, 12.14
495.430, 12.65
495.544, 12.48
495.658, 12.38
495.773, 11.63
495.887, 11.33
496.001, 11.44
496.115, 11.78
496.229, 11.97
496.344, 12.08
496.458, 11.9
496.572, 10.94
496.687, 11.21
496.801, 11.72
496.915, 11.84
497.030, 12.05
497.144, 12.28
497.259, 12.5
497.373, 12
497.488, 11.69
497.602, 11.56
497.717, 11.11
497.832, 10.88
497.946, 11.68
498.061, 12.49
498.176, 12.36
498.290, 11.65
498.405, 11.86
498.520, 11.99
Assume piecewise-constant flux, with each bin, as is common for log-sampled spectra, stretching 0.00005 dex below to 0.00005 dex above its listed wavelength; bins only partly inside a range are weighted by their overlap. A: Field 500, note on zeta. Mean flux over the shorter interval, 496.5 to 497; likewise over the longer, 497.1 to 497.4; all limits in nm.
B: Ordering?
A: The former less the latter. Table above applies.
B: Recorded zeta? -0.8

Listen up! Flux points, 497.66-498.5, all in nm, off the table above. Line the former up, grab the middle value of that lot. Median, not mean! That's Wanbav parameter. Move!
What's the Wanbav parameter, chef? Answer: 11.7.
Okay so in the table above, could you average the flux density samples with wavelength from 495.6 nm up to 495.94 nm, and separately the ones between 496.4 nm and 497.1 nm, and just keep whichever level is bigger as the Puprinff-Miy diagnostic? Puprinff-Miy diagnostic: 11.8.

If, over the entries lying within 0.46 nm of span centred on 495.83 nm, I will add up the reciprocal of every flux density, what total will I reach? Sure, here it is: 0.34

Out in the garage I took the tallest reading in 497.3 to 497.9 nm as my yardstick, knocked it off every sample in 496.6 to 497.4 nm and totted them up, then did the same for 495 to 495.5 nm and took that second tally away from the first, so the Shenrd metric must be -0.4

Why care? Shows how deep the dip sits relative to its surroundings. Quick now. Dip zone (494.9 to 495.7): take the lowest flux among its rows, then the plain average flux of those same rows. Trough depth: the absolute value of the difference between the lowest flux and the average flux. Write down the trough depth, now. 0.58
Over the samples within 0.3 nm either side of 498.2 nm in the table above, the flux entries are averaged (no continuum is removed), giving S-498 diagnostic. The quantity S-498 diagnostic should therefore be 12.0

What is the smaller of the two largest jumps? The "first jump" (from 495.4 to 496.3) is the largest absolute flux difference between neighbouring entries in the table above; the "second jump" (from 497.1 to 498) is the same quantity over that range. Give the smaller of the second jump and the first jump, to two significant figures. 0.75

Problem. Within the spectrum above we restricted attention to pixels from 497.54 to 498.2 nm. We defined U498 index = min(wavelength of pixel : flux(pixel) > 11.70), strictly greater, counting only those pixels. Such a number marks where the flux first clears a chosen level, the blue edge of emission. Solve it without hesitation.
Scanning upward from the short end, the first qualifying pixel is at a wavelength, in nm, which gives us 498.061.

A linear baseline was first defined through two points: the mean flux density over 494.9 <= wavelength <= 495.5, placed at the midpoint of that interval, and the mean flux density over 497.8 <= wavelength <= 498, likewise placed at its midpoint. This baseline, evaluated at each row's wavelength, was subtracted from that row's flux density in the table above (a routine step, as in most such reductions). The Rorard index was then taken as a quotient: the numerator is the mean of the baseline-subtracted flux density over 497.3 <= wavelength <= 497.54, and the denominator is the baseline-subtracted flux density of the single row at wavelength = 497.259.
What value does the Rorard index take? 0.4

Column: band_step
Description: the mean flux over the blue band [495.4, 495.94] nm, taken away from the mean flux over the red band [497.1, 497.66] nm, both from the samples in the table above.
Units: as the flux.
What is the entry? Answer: -0.1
